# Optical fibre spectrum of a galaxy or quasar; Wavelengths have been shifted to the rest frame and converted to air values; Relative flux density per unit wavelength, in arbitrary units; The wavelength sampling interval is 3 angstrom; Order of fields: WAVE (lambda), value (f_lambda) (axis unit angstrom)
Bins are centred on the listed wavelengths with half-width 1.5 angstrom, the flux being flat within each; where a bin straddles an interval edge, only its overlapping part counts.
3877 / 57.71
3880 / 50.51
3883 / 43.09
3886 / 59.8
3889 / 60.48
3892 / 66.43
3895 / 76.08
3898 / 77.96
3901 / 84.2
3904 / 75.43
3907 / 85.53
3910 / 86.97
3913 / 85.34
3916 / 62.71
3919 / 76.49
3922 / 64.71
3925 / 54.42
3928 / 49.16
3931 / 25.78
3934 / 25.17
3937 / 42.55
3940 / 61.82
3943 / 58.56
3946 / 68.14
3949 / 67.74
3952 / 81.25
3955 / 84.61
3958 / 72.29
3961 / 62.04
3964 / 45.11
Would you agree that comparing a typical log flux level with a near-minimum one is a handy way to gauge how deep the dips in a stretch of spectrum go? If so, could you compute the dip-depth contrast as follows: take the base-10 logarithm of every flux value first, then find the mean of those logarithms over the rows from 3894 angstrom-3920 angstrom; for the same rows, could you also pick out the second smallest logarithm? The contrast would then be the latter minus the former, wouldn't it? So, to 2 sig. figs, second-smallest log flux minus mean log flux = -0.018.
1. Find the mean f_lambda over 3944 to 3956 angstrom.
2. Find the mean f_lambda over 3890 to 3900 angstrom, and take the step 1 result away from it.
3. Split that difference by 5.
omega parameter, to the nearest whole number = 0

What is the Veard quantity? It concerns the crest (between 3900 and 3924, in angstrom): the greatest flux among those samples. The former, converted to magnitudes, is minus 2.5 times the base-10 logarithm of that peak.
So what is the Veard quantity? -4.85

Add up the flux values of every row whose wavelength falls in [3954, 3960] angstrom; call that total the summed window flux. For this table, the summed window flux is 157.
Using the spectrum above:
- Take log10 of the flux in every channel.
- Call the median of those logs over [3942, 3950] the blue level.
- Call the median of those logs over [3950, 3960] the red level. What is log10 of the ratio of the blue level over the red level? -0.018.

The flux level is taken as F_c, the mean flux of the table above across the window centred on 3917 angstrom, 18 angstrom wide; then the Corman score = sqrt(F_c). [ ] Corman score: 8.5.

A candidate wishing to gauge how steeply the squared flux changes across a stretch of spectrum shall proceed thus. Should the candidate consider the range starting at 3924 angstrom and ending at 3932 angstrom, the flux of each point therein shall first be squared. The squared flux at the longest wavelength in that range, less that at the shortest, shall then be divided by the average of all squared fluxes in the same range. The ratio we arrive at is -1.1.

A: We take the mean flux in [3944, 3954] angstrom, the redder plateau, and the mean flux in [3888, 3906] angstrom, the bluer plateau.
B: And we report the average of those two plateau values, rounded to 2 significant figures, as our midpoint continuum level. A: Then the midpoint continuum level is 73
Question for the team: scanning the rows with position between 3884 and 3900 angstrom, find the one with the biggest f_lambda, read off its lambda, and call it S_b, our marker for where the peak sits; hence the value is 3898 angstrom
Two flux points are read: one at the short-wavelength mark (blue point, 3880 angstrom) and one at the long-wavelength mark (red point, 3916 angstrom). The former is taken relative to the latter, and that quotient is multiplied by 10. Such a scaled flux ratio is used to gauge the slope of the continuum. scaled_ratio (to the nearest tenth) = 8.1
